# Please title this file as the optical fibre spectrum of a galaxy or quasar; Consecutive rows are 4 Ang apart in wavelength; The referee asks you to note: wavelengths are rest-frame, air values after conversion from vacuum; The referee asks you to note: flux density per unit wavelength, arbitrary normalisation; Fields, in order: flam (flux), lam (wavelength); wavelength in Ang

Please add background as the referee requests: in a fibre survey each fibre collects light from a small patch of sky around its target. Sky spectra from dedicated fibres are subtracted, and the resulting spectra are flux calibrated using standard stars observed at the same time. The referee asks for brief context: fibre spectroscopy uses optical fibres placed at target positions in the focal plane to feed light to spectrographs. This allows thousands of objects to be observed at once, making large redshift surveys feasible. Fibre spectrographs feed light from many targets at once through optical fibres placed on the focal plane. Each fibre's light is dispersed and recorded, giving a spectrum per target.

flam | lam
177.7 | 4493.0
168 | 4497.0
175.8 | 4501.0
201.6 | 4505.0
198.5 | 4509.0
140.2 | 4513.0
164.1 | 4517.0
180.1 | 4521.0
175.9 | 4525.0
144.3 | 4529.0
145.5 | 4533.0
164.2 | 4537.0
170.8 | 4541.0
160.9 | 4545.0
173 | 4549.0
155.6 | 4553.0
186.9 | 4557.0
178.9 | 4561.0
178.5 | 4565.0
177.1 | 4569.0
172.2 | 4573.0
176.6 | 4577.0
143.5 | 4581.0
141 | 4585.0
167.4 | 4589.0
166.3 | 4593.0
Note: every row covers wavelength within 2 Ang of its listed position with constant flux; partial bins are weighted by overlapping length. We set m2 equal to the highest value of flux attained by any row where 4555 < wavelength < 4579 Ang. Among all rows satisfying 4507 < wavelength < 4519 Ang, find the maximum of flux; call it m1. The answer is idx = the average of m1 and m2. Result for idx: 193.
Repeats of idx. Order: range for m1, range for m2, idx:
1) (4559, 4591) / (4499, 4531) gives 190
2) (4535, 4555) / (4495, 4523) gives 187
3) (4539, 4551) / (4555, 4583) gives 180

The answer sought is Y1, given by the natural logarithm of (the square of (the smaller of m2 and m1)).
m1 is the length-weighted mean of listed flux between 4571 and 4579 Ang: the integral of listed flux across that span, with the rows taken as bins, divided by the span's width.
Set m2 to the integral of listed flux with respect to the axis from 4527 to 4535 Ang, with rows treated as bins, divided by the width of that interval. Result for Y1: 10.0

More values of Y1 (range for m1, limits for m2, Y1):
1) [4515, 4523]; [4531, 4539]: 10.1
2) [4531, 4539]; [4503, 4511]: 10.1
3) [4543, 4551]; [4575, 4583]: 10.2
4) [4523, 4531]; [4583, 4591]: 10.1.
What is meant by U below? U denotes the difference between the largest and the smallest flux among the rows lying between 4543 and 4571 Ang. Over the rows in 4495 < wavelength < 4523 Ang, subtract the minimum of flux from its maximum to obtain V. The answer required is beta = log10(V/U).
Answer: 0.29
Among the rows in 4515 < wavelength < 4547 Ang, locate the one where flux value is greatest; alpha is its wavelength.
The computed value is 4521.0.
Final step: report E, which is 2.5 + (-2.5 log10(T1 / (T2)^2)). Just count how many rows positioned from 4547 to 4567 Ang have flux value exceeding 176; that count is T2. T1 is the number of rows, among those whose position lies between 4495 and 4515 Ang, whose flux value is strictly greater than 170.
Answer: 3.7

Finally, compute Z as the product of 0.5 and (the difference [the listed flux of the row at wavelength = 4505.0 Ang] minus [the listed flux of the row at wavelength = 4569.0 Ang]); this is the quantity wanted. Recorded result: 12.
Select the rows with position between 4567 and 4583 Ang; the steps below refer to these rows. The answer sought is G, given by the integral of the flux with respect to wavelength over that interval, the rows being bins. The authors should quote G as 2678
